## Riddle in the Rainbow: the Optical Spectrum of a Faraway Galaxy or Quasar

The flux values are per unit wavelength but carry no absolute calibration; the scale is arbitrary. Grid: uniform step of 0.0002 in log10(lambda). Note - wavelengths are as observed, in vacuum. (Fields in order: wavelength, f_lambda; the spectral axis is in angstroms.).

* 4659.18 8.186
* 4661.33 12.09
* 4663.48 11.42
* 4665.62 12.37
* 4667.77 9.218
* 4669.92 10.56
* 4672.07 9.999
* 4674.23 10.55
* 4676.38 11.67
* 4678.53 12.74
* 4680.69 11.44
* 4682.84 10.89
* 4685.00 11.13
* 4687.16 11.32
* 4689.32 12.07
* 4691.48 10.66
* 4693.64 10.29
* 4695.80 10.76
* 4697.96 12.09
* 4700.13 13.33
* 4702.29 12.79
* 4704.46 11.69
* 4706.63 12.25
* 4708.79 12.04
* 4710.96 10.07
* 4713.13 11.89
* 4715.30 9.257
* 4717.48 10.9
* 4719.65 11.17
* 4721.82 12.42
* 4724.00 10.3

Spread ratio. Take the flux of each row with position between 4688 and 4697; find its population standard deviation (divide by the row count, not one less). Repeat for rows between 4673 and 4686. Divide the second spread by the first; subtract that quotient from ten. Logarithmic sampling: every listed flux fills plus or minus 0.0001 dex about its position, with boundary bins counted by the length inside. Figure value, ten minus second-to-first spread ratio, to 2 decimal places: 8.96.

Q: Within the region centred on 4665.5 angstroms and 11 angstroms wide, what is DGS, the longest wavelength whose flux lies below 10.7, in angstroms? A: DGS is 4669.92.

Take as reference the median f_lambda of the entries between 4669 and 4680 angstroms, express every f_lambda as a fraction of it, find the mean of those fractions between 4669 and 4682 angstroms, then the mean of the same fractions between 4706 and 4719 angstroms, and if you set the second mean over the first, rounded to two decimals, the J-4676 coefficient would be 0.99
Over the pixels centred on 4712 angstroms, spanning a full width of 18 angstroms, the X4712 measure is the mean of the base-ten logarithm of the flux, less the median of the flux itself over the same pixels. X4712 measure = -10.4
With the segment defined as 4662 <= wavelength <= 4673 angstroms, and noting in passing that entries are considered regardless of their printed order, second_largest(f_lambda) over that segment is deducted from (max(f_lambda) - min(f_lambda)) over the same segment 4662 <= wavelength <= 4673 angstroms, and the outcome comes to -8.3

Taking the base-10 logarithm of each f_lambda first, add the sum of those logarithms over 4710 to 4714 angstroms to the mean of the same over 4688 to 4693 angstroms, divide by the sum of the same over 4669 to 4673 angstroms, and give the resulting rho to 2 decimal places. 1.55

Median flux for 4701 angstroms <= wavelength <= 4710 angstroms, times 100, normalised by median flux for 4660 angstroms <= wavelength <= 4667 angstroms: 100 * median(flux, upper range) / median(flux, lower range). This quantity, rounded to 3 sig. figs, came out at 100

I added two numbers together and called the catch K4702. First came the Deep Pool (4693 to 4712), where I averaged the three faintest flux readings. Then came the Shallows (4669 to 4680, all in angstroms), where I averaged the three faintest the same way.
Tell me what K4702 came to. 20.7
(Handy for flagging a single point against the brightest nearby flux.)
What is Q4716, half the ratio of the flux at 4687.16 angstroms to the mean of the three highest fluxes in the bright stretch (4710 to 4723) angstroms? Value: 0.48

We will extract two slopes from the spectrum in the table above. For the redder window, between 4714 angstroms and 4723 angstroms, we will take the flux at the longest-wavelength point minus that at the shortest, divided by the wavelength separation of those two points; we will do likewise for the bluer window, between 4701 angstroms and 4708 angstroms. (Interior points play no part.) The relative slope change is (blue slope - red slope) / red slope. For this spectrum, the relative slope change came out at -1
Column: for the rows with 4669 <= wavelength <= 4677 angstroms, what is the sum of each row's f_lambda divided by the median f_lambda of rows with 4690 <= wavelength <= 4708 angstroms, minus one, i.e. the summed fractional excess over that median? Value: -0.40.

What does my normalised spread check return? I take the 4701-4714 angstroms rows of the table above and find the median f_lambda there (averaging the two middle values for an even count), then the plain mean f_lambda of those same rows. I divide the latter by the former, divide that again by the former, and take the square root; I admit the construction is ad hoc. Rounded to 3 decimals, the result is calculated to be 0.287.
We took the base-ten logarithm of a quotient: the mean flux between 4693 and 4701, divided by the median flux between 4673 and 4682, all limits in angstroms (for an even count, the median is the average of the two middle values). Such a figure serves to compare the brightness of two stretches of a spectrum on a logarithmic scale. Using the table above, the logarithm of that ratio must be 0.00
